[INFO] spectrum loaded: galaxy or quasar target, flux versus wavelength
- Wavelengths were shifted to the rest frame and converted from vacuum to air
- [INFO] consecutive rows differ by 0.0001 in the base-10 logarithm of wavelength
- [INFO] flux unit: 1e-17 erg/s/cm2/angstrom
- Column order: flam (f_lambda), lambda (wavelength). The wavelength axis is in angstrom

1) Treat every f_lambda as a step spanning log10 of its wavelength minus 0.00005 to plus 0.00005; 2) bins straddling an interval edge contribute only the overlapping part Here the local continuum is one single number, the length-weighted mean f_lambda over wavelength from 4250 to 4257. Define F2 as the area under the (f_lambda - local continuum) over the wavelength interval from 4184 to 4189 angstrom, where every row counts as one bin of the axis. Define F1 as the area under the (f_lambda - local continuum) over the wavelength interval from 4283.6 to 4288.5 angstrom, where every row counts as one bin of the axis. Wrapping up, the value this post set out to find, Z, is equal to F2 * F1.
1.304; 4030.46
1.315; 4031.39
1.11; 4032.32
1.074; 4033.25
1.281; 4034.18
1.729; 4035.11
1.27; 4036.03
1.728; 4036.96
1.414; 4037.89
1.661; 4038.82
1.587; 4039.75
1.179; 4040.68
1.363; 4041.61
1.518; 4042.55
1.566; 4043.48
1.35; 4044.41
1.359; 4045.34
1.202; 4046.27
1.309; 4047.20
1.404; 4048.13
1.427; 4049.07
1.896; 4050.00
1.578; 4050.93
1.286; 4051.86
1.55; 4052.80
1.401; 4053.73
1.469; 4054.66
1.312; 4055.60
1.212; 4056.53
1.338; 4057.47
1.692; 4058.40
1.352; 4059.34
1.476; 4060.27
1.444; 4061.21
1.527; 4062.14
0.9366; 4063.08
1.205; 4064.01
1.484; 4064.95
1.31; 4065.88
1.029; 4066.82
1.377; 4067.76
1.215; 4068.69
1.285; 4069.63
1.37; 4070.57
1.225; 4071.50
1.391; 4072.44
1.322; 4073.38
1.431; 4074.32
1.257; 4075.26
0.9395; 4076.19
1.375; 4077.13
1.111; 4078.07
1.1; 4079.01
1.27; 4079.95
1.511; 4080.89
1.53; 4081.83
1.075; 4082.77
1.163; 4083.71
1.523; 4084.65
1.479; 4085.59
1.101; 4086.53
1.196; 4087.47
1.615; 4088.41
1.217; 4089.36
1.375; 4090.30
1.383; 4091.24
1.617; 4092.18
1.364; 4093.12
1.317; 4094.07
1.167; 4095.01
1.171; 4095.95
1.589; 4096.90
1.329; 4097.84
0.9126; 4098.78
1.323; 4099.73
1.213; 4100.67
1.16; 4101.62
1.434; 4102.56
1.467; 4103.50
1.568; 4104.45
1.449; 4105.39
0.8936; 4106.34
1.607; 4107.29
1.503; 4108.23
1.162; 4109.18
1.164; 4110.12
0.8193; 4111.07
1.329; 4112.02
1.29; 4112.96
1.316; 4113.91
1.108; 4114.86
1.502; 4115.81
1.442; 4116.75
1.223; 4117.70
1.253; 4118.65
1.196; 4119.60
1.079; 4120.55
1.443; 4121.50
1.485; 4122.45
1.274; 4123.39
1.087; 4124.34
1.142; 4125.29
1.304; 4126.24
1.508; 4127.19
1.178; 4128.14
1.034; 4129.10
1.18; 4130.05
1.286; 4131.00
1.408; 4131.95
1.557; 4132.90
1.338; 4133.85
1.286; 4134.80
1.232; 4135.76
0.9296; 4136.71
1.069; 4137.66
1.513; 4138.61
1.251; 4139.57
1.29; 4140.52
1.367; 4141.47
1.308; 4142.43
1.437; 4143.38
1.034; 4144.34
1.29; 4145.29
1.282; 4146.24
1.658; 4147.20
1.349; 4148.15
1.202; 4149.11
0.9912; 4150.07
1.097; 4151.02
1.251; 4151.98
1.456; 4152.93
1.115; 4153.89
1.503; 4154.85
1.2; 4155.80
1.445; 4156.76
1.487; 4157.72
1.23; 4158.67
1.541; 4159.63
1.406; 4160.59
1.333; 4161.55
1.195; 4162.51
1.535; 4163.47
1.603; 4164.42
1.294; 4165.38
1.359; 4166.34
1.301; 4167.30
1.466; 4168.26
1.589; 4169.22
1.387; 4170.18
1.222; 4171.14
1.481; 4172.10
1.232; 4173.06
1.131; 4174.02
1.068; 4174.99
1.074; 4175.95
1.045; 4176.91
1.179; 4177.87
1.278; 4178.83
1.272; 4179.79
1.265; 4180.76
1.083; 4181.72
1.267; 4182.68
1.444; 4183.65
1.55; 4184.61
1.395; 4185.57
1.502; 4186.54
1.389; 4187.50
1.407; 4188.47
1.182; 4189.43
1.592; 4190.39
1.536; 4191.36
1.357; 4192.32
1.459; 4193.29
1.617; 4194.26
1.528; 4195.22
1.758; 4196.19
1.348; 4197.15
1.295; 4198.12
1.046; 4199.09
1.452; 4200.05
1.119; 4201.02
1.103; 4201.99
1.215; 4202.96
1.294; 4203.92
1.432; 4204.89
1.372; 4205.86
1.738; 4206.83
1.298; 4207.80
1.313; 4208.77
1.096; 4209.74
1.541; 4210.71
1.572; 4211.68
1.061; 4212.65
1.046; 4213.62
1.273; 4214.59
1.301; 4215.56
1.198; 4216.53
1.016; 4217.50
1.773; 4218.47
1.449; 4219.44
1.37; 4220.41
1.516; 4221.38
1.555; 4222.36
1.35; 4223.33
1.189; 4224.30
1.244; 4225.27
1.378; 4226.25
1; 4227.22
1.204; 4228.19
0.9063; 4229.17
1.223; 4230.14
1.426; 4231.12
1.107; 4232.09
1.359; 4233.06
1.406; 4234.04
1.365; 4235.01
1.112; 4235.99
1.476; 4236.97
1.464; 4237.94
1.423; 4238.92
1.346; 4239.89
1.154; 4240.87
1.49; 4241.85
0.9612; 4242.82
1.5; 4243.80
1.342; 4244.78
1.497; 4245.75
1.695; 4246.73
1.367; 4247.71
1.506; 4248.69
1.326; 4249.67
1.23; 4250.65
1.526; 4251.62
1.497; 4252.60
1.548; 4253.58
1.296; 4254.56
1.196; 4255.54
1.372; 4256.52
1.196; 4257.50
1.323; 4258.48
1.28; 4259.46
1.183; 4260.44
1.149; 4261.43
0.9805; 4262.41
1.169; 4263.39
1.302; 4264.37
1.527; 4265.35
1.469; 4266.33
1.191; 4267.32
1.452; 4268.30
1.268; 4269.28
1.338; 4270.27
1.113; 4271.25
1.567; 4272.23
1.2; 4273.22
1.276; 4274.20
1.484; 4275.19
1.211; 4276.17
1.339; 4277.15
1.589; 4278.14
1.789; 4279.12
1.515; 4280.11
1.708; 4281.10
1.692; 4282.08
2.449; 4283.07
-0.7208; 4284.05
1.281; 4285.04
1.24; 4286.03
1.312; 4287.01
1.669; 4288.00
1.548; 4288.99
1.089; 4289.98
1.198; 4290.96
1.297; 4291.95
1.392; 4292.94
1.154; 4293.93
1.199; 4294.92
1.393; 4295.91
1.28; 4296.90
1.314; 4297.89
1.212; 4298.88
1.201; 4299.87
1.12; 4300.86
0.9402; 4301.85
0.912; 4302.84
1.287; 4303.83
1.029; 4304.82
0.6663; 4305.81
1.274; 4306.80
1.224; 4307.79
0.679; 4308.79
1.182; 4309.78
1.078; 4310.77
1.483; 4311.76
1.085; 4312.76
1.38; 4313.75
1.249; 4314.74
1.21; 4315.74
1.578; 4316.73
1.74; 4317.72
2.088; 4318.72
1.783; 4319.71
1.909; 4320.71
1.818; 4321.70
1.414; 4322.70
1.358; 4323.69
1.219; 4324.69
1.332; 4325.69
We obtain -0.7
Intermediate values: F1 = -2.0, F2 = 0.33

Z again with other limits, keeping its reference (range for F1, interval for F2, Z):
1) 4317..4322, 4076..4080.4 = -2.2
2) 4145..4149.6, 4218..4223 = -0.1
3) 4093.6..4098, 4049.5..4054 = -0.2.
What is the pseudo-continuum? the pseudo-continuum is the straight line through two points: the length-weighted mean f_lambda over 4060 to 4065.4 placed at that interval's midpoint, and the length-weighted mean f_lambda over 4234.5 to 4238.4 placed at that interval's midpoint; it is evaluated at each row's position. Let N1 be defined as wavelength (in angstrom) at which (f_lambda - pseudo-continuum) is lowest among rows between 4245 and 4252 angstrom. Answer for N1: 4250.65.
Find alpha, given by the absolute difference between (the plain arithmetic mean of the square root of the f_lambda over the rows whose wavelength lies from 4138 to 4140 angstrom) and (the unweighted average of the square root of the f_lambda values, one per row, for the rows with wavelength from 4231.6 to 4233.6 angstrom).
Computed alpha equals 0.065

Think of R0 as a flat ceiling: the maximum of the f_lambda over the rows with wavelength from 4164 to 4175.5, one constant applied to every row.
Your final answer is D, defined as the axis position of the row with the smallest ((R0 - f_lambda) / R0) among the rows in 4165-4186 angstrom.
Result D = 4169.22 angstrom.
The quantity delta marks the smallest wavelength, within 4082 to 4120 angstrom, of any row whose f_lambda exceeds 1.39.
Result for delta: 4084.65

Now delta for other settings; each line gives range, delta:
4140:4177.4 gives 4143.38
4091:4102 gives 4092.18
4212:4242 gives 4218.47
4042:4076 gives 4042.55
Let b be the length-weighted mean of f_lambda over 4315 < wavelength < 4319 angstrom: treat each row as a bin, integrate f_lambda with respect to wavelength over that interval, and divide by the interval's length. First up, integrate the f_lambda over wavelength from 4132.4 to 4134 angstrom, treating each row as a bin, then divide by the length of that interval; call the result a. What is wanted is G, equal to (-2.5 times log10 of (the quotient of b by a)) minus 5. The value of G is -5.09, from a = 1.47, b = 1.60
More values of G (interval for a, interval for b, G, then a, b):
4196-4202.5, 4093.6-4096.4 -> -4.95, 1.28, 1.22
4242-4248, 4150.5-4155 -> -4.89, 1.40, 1.27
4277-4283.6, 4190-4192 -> -4.88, 1.73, 1.55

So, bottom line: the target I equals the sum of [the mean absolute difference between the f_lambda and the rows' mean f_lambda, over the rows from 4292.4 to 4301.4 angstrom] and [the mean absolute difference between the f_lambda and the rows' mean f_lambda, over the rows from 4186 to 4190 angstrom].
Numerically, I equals 0.18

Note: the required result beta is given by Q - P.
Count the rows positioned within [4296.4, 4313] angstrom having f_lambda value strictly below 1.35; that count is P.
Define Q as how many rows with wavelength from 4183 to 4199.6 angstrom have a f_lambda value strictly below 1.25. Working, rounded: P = 16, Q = 2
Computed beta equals -14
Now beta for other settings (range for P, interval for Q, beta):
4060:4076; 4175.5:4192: -4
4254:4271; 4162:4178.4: -5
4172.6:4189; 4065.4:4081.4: -5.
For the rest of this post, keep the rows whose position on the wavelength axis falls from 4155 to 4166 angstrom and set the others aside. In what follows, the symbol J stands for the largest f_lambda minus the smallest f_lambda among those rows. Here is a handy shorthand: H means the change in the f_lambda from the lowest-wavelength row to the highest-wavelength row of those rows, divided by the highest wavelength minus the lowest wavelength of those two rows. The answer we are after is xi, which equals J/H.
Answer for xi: 42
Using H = 0.010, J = 0.41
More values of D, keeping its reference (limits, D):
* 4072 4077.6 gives 4074.32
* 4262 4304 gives 4283.07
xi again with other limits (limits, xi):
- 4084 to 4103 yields -142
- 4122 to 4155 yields 1311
